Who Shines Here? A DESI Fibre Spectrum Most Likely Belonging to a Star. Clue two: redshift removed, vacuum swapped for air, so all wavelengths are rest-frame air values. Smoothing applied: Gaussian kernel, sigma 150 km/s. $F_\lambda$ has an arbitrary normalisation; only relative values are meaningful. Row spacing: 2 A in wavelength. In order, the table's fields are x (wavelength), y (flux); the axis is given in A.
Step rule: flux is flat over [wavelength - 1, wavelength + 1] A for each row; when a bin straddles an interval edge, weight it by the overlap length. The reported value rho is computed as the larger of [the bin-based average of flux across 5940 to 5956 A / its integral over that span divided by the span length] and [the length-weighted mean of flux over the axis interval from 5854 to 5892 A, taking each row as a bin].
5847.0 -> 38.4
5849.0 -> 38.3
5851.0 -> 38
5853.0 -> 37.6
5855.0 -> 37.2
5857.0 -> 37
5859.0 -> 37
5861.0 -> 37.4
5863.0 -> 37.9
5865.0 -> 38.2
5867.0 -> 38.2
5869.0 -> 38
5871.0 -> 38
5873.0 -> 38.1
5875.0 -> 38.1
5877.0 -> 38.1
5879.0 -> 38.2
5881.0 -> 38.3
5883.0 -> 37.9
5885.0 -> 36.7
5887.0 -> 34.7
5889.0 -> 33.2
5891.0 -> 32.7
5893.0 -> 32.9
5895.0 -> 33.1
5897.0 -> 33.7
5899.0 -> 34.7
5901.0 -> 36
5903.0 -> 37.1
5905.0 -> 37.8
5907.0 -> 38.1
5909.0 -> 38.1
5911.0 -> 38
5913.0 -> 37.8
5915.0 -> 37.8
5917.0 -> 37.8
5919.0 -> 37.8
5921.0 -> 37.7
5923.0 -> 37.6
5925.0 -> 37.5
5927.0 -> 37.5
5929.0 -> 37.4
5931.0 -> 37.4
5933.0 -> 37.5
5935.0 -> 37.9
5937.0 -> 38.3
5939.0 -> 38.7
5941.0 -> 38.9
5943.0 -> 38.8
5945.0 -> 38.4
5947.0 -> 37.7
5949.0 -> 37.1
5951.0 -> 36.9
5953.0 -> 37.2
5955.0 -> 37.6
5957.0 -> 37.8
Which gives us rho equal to 37.8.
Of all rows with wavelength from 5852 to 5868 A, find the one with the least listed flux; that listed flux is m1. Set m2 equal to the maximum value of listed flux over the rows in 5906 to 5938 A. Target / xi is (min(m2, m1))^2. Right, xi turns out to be 1369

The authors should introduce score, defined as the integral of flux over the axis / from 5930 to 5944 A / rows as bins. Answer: 535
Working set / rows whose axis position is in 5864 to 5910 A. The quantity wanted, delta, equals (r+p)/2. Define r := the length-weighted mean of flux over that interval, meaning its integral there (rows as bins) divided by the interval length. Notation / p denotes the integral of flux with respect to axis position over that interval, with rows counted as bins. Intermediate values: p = 1680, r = 36.5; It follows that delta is 858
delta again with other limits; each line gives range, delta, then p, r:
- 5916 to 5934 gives 357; 676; 37.6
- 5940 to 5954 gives 284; 530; 37.9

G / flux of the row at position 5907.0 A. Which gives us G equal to 38.1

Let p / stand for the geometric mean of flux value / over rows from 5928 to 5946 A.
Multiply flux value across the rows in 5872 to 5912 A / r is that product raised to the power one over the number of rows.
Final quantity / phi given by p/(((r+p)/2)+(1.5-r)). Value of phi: 15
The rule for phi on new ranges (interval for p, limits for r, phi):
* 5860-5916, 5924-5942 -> 41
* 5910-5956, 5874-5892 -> 17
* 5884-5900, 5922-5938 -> -97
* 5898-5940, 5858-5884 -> 29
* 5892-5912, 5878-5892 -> 24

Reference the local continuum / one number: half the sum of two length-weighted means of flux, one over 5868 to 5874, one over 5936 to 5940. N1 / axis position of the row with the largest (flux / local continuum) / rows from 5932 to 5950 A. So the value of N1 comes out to 5941.0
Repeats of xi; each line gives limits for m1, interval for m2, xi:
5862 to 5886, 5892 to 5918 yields 1347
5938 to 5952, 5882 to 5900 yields 1362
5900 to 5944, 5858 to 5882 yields 1296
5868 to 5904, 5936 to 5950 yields 1069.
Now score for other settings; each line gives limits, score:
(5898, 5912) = 520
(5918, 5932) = 526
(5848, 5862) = 525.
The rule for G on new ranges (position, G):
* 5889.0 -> 33.2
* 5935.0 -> 37.9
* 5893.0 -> 32.9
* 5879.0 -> 38.2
